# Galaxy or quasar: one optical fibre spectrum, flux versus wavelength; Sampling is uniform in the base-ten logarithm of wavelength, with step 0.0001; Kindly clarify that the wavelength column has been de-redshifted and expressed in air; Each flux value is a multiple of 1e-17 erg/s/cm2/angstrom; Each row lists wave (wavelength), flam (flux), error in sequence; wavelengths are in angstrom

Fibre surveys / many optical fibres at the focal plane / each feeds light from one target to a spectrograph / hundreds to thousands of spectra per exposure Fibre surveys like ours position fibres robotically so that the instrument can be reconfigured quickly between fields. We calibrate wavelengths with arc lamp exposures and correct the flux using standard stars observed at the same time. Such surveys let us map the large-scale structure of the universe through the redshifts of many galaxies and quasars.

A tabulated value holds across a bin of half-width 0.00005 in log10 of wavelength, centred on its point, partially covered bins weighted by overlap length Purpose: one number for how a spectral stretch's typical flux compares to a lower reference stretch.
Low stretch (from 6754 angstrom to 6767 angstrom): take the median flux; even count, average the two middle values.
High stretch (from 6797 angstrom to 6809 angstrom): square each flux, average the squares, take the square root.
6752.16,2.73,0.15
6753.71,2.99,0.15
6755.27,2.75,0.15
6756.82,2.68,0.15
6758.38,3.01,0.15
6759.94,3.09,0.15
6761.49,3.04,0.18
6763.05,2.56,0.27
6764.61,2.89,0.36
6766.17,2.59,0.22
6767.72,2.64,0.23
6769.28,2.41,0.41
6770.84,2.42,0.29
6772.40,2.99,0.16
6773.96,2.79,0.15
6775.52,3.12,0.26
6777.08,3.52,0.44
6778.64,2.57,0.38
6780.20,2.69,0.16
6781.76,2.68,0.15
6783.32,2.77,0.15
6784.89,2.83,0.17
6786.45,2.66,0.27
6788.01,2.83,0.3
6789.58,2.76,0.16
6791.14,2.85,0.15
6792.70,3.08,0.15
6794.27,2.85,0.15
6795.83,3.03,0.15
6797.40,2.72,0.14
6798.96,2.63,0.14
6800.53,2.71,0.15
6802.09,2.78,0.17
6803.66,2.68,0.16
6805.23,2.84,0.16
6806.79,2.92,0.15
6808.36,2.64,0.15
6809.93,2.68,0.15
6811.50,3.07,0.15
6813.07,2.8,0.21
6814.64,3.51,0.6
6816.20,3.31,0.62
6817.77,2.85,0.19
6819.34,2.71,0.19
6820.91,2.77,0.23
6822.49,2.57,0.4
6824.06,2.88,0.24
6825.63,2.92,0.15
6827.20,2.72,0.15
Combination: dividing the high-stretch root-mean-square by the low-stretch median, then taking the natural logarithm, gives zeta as -0.028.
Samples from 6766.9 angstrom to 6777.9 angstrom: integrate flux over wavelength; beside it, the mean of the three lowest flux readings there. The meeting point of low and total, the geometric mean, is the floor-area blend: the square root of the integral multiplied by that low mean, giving 8.8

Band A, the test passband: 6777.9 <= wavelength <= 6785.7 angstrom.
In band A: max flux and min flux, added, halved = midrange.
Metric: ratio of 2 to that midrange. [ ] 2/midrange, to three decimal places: 0.741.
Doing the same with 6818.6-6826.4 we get 0.729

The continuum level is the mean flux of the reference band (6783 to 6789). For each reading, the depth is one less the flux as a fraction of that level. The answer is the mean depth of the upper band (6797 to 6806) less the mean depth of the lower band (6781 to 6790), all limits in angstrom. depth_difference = 0.010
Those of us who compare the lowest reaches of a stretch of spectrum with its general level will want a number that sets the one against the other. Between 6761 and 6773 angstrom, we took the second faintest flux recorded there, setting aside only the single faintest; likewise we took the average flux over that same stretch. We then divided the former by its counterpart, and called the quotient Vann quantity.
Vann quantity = 0.90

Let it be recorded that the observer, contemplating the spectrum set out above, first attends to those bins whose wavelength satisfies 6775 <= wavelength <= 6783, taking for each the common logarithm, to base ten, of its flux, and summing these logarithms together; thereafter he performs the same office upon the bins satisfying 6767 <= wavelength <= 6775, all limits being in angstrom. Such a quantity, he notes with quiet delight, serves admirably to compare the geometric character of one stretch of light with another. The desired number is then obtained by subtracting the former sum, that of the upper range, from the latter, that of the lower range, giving -0.20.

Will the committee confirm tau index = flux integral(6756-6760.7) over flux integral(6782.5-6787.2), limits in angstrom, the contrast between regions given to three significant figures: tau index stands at 1.06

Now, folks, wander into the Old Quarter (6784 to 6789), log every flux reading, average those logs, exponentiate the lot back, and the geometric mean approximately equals 2.8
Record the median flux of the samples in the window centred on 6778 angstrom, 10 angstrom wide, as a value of 2.74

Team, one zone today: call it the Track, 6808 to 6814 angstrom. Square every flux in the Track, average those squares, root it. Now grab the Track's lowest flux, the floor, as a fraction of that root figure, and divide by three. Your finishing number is 0.314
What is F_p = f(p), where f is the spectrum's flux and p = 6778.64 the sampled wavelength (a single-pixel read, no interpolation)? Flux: 2.57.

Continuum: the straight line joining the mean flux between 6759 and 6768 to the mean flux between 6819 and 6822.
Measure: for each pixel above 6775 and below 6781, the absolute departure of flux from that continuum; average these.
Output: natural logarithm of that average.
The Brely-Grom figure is -1.07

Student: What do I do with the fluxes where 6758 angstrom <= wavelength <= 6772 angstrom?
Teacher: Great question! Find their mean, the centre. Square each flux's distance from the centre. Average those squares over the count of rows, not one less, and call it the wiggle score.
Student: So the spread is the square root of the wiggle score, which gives 0.25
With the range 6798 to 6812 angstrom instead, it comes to 0.14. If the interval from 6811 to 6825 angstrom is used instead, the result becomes 0.28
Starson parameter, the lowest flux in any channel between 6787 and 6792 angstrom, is 2.76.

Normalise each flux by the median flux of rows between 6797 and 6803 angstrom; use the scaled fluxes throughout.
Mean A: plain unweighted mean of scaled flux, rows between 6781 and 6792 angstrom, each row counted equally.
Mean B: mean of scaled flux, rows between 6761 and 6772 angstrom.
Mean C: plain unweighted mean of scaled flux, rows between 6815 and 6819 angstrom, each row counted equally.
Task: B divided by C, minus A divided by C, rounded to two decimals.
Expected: -0.04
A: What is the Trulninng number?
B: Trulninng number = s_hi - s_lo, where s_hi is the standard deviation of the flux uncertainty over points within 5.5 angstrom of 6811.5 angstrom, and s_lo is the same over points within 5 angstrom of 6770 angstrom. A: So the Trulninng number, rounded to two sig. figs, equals 0.12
